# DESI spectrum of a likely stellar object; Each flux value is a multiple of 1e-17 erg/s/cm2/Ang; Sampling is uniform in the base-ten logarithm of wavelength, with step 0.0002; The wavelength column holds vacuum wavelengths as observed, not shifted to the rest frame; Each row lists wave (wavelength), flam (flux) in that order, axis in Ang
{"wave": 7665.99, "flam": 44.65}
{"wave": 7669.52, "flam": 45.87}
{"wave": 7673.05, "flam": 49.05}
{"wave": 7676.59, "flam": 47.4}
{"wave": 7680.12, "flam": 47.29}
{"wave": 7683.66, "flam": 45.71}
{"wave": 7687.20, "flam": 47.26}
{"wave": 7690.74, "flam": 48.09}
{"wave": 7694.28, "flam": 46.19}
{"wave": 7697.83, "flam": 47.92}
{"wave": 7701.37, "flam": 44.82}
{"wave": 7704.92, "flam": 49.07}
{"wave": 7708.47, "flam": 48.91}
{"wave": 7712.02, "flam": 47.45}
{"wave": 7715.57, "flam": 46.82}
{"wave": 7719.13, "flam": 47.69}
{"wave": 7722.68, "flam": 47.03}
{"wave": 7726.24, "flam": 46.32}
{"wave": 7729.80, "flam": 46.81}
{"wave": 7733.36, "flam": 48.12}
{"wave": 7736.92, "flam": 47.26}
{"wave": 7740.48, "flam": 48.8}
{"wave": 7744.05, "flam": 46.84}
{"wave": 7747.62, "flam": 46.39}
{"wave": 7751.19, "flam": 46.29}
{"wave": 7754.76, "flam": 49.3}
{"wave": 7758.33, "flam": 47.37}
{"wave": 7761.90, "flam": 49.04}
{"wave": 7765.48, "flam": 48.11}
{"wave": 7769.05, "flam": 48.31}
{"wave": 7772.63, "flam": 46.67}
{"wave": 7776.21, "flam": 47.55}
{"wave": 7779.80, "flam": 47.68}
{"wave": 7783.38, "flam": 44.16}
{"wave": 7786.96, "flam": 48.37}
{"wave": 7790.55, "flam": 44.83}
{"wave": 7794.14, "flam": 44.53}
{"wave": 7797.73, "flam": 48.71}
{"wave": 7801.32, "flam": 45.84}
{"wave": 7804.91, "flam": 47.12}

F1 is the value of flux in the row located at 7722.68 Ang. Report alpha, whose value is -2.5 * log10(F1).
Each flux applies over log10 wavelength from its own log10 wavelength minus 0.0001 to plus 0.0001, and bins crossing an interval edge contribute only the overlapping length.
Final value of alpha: -4.18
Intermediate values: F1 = 47.03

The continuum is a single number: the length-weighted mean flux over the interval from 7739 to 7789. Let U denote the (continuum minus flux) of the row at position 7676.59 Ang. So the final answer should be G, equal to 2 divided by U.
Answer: 30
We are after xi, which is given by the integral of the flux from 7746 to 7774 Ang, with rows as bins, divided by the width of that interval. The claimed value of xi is 47.7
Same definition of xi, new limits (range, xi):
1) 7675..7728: 47.2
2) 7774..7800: 46.5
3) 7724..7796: 47.1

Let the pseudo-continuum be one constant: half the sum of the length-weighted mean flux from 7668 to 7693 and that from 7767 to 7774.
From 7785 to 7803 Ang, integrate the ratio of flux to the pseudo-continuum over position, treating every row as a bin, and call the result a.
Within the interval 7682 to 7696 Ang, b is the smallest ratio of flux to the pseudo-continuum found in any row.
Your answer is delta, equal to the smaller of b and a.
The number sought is 0.964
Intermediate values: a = 18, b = 0.964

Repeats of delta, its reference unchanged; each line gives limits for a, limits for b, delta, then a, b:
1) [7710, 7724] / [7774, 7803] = 0.931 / 14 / 0.931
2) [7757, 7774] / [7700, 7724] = 0.945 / 17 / 0.945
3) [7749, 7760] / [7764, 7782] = 0.984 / 11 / 0.984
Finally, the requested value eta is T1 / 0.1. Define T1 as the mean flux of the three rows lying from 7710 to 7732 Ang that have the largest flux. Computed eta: 474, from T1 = 47.4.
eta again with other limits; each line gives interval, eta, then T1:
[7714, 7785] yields 490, 49.0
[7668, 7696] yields 482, 48.2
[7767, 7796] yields 481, 48.1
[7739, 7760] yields 485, 48.5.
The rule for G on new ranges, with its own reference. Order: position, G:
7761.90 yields -1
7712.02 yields 123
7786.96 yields -2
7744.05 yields 3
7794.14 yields 1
